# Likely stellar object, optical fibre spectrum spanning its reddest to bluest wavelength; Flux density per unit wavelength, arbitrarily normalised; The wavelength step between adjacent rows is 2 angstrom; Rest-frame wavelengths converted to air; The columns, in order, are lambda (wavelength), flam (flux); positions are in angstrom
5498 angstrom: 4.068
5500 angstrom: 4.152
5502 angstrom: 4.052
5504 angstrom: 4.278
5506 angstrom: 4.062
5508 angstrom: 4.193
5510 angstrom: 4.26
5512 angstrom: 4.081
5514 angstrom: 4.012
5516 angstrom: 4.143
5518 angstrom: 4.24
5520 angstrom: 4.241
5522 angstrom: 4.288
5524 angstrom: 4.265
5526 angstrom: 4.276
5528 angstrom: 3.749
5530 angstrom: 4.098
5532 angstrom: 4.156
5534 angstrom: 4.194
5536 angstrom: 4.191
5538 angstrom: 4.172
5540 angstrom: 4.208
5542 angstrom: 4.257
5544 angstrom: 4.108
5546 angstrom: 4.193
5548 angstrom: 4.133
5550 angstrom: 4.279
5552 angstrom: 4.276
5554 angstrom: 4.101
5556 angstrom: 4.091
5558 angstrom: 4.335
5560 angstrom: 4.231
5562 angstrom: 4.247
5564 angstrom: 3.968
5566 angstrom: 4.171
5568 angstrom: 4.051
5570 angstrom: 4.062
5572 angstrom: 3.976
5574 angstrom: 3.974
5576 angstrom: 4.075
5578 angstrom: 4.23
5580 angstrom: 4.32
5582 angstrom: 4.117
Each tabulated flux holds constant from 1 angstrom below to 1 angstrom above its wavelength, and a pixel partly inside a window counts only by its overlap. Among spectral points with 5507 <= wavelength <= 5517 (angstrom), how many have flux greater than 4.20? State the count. 1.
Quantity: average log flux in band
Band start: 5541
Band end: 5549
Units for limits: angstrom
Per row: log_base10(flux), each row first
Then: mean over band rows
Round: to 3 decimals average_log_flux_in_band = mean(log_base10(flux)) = 0.620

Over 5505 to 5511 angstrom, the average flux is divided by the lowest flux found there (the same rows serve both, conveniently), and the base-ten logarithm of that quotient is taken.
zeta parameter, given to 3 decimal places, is 0.012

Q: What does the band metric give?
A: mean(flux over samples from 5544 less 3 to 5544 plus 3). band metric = 4.19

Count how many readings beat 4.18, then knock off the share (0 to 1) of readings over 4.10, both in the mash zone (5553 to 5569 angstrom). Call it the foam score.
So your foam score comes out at 2.4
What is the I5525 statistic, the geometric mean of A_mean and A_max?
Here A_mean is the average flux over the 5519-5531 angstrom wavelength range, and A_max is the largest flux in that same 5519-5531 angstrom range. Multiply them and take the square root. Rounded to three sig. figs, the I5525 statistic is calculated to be 4.22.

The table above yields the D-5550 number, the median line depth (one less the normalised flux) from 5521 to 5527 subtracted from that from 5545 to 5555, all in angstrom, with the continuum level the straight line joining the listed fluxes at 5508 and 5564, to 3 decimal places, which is -0.001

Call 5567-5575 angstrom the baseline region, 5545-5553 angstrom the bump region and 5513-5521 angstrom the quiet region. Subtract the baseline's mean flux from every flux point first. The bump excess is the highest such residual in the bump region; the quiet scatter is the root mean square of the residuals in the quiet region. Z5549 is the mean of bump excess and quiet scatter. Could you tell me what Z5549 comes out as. 0.217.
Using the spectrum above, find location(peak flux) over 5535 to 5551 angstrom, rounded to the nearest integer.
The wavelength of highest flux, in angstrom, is 5550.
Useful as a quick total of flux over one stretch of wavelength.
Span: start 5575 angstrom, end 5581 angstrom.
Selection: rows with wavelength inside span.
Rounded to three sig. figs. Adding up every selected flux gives 12.6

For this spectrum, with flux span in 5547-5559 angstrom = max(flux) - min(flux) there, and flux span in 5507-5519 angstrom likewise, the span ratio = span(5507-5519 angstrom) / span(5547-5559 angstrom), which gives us 1.0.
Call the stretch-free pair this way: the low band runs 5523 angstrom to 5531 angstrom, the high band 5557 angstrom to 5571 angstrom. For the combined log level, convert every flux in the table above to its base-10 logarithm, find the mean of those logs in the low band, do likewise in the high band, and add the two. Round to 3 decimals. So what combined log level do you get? 1.230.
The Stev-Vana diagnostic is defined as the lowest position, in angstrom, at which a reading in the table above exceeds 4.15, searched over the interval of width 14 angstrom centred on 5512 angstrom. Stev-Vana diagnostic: 5508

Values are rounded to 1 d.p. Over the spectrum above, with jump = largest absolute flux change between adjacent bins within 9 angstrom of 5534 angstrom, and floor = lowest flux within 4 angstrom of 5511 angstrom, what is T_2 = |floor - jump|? 3.5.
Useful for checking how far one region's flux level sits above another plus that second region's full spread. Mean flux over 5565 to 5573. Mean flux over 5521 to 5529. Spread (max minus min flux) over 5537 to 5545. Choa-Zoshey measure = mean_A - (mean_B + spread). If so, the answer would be -0.23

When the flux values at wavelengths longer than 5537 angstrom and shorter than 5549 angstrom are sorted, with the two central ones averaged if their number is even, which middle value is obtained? 4.18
